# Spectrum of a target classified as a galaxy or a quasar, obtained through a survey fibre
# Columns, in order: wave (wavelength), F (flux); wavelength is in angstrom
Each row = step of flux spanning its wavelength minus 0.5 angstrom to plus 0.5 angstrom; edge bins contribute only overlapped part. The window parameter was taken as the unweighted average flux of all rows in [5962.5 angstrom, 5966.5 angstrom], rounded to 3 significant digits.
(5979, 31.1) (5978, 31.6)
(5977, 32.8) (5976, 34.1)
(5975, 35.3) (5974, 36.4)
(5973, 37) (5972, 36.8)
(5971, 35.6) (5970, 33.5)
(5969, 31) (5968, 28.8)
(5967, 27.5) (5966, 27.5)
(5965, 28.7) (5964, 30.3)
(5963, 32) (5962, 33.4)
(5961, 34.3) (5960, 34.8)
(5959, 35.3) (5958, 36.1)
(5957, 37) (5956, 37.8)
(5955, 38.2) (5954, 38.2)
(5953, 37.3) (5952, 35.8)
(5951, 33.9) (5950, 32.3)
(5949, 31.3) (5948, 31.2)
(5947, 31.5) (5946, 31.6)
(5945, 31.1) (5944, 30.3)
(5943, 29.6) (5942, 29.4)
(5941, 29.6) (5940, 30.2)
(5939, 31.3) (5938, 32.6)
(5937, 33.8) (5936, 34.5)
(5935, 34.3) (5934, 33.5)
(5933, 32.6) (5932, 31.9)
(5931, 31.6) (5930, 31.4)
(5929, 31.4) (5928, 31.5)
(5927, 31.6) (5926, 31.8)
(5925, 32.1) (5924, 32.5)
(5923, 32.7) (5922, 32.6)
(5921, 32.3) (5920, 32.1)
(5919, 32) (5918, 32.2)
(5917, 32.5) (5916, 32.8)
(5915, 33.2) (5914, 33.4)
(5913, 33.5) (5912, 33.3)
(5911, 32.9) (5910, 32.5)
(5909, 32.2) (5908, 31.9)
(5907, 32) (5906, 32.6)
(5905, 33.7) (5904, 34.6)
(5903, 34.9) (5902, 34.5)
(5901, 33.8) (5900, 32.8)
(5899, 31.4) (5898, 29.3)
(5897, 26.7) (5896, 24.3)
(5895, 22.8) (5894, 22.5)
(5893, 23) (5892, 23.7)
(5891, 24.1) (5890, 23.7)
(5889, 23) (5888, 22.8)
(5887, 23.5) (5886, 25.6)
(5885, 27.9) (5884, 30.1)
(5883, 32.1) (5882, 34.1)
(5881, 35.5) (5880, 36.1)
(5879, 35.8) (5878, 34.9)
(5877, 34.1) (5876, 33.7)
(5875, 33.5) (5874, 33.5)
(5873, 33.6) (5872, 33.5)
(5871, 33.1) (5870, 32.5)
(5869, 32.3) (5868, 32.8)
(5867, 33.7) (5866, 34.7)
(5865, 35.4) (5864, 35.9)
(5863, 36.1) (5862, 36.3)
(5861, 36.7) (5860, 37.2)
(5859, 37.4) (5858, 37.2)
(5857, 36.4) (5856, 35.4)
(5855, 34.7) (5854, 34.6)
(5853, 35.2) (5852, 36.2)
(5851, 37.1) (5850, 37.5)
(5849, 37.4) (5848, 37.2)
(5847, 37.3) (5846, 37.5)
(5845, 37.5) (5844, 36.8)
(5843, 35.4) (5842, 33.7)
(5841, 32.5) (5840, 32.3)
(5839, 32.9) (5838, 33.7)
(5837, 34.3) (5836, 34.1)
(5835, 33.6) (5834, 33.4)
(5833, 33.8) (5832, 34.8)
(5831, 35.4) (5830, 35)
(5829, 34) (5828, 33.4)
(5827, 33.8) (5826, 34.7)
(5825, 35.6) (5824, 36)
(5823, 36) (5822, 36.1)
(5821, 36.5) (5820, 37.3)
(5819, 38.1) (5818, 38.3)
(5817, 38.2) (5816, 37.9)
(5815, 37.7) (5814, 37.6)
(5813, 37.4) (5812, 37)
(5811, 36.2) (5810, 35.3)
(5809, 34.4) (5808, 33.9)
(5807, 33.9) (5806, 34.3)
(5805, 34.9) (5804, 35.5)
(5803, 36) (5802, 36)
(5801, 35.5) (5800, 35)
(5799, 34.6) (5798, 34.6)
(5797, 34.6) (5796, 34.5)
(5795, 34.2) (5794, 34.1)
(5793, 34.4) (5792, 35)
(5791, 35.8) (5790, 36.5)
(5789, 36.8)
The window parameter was 29.6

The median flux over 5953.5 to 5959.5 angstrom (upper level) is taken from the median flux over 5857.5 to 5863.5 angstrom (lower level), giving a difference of 0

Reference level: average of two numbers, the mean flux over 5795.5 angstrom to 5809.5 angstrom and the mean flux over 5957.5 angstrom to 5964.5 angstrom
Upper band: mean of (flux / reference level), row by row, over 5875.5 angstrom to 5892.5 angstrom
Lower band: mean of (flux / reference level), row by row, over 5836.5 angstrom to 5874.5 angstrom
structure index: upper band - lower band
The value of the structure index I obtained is -0.17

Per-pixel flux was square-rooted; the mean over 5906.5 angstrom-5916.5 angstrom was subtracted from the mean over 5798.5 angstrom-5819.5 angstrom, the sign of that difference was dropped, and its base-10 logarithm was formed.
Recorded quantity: -0.6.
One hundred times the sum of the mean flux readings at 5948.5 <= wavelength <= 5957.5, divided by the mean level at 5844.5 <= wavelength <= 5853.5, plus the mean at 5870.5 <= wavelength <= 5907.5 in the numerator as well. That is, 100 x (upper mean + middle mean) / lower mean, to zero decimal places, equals 178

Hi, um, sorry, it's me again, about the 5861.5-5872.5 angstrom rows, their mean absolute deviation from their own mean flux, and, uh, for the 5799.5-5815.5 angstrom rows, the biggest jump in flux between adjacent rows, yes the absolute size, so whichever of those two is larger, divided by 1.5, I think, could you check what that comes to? 0.89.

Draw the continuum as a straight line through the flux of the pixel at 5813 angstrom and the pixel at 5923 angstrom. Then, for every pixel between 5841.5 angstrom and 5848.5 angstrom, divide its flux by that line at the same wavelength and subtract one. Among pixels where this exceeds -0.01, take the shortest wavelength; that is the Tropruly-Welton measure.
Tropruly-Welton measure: 5844 angstrom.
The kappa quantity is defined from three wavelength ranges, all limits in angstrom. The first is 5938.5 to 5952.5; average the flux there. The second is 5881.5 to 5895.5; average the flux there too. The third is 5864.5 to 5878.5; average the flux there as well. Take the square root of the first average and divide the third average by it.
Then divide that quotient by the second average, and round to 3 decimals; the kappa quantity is 0.234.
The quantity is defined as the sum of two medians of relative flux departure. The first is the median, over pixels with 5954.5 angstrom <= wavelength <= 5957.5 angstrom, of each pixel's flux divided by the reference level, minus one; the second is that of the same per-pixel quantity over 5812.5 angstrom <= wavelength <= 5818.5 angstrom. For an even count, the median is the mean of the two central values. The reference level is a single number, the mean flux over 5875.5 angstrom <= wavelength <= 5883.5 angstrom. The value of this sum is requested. 0.19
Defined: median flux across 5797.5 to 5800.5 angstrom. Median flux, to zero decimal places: 35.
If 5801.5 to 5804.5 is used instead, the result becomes 36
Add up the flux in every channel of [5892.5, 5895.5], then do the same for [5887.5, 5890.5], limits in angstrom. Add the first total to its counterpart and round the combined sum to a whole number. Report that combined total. 138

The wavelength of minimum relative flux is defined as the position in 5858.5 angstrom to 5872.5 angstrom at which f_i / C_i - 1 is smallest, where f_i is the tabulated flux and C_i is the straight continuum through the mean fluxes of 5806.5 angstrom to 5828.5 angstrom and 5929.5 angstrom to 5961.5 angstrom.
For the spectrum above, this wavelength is 5869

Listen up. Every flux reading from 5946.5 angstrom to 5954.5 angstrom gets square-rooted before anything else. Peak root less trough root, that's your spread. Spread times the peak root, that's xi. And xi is 3.68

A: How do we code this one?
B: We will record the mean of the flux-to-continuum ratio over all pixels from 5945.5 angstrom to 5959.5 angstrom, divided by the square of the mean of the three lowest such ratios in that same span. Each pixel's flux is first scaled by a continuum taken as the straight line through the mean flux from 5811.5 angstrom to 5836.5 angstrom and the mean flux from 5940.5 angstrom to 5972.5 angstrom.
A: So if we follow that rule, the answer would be 1.18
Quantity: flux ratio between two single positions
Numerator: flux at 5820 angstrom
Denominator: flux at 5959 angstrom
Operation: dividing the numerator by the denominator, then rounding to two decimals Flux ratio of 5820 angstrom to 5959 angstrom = 1.06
